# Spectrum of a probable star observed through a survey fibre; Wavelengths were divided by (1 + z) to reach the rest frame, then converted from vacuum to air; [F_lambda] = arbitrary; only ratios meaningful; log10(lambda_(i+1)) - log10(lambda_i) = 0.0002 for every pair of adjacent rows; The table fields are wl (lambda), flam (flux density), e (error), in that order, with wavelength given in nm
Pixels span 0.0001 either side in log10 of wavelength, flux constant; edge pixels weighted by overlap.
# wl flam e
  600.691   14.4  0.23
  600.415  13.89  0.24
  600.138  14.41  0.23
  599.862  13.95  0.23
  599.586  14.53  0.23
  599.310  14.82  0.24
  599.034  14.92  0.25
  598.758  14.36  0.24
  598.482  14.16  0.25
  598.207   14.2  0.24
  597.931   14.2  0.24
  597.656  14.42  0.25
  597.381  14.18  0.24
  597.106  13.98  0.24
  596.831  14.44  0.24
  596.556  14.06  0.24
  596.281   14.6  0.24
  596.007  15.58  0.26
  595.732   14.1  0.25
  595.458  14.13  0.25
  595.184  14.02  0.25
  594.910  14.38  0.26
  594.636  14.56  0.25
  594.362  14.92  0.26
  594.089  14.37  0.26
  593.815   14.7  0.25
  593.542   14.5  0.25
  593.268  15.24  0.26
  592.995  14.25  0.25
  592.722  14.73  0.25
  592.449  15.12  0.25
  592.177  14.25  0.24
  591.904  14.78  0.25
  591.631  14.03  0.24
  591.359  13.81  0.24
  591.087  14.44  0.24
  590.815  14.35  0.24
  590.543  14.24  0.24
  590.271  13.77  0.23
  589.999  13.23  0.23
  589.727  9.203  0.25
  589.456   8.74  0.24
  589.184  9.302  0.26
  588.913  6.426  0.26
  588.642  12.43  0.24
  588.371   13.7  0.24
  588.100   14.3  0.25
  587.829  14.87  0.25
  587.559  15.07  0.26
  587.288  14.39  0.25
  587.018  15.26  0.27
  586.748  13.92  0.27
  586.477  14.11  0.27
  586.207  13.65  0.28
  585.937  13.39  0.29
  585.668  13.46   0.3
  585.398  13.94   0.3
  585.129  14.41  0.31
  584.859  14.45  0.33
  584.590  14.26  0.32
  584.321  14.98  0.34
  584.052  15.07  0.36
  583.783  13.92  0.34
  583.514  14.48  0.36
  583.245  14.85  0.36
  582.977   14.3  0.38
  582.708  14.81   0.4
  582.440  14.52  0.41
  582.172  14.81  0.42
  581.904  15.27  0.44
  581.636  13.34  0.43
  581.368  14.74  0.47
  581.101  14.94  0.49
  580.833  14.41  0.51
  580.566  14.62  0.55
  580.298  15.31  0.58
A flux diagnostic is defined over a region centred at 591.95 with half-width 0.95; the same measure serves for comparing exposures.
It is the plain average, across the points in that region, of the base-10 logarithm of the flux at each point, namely 1.16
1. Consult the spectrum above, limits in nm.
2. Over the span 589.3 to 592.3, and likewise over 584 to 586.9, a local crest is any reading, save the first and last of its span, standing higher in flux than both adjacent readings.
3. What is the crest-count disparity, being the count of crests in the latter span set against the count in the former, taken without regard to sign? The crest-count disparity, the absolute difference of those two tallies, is 0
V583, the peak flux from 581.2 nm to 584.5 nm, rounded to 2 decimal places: 15.27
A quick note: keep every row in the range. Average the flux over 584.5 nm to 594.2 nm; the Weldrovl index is 13.6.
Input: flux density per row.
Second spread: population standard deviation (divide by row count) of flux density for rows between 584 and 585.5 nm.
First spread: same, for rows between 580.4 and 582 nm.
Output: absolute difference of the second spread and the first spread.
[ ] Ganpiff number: 0.21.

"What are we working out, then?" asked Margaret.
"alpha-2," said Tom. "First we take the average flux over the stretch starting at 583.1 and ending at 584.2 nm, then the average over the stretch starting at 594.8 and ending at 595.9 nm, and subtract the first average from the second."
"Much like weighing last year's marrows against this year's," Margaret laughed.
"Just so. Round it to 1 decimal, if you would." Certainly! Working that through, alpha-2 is -0.4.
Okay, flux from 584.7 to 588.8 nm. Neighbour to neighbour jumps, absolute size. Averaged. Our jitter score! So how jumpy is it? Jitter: 0.54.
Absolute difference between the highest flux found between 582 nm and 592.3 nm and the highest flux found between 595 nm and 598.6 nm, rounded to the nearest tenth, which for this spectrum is 0.3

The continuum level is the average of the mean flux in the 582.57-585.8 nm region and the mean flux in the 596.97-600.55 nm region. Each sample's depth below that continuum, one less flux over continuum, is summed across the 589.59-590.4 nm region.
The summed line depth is 0.48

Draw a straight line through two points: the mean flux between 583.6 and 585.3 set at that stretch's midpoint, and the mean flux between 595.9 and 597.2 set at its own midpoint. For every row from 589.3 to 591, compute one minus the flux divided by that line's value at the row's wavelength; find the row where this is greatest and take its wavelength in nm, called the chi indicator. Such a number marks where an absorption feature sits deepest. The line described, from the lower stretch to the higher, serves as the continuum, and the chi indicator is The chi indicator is 589.456 nm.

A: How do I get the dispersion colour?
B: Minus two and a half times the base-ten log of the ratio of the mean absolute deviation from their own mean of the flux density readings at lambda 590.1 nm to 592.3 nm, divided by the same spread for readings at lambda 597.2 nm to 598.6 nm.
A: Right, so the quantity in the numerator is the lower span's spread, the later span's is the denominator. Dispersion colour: -1.32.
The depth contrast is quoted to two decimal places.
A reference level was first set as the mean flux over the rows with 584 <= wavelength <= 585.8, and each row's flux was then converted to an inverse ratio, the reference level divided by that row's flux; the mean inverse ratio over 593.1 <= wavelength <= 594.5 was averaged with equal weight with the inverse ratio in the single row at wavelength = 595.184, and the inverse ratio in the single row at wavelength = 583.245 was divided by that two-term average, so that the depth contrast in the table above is 0.97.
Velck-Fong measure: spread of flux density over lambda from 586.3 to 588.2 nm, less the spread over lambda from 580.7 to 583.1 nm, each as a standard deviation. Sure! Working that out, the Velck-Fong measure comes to -0.04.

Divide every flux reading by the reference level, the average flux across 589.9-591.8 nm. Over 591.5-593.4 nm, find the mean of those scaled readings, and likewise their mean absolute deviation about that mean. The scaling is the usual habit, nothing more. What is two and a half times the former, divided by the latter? 94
